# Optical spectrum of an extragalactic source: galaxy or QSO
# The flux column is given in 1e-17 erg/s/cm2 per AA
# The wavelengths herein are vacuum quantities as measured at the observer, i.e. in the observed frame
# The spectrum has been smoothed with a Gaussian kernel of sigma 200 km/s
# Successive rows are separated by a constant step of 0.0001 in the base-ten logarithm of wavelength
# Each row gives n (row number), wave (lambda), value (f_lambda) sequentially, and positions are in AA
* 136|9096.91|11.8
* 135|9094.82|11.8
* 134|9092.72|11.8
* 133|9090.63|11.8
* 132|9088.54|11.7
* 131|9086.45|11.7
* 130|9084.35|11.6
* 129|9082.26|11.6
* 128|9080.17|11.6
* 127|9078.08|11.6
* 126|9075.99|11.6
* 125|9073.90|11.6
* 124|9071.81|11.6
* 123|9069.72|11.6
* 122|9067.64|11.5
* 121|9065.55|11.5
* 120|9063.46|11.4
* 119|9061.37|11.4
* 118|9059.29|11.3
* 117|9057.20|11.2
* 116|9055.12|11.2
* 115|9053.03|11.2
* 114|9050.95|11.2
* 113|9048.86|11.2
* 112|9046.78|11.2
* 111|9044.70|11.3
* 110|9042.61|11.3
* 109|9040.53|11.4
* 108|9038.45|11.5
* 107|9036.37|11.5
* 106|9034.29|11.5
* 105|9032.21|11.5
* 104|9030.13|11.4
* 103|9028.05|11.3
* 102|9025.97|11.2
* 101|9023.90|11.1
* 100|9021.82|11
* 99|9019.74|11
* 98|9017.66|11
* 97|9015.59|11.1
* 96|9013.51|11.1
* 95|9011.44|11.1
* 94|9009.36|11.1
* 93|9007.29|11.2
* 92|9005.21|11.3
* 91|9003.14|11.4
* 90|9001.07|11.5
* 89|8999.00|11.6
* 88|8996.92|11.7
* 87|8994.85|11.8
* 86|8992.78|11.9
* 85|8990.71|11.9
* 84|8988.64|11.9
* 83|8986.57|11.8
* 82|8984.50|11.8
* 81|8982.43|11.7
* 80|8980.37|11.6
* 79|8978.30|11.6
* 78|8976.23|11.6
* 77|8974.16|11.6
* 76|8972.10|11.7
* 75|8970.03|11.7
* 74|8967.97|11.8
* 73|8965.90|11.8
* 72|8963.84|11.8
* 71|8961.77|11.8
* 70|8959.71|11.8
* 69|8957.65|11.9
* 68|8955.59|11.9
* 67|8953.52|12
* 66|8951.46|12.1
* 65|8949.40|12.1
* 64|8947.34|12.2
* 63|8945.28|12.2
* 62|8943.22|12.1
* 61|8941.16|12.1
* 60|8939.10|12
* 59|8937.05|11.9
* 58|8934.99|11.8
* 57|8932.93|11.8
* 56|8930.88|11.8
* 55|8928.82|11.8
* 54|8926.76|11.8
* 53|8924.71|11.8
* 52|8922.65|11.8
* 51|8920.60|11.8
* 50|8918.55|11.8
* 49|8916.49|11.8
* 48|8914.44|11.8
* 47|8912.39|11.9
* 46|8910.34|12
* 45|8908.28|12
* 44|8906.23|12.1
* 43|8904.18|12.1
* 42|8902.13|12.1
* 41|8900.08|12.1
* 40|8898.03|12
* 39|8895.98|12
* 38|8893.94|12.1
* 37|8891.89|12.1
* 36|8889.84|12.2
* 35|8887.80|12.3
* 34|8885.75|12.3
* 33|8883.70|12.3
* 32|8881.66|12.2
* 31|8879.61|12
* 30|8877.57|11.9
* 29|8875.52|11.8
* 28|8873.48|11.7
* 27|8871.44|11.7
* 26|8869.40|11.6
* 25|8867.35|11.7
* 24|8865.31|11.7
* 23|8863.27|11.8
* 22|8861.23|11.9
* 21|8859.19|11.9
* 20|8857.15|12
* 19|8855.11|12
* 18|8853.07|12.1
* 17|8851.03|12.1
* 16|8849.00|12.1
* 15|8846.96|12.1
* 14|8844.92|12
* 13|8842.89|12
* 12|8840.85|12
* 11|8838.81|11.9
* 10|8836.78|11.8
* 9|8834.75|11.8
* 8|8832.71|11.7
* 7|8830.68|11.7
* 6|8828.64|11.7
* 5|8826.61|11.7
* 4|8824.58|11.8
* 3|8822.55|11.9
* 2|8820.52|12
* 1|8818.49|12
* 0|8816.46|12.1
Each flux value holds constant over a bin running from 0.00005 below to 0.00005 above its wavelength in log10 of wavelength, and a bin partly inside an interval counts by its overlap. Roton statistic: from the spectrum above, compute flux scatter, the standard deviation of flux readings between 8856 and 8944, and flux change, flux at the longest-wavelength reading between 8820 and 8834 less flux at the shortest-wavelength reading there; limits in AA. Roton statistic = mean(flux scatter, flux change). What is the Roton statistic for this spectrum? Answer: -0.06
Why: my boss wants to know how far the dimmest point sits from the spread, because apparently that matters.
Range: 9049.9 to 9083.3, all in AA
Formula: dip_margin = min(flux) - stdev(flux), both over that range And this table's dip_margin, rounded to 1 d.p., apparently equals 11.0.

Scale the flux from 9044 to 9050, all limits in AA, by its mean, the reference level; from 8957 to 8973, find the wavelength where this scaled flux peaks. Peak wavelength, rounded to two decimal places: 8957.65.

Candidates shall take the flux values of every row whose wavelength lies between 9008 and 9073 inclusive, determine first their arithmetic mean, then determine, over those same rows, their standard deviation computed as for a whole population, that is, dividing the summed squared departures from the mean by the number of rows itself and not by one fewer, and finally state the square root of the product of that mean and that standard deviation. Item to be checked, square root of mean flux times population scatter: 1.4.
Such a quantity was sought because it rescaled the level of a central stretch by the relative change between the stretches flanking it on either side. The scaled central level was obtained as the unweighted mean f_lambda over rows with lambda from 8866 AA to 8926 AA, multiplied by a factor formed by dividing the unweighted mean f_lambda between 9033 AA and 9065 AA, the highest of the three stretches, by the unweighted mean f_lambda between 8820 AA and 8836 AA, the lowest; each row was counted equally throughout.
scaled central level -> 11.5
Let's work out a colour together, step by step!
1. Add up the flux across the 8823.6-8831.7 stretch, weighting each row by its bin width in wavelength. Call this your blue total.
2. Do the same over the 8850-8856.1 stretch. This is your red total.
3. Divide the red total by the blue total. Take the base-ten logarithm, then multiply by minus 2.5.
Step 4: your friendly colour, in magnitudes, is 0.28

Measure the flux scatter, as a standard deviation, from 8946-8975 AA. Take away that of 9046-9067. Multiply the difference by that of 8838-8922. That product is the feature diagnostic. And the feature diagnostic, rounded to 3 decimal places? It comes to 0.010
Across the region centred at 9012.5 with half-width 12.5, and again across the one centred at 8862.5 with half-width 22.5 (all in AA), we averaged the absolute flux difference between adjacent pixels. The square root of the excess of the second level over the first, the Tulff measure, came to 0.086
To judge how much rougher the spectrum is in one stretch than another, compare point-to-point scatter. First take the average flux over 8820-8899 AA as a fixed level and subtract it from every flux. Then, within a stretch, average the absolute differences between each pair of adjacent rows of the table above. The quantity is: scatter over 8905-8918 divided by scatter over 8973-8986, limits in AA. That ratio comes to 1.5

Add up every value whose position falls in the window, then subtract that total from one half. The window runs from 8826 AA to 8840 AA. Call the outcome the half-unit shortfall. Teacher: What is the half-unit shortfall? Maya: -82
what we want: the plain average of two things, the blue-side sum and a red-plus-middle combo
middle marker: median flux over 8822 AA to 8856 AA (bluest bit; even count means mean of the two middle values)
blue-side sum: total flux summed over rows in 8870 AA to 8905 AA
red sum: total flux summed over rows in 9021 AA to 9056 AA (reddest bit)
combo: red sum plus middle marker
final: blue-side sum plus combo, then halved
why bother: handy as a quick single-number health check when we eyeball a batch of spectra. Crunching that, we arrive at 204.4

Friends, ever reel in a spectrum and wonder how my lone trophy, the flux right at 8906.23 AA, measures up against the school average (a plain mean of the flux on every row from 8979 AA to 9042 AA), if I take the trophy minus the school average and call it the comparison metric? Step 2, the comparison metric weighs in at 0.7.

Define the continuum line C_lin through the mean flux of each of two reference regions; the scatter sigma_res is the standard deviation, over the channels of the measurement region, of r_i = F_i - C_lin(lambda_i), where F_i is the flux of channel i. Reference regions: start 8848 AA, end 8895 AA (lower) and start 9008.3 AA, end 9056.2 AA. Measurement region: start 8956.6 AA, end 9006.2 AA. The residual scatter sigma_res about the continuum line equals 0.14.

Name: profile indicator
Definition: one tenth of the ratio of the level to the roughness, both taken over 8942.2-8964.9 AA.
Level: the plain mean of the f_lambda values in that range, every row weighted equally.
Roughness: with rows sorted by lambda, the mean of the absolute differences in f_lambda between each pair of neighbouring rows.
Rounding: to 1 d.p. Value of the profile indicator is 24.0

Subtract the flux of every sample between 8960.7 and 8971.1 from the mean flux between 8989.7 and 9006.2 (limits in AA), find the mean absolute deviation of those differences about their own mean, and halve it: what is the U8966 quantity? 0.016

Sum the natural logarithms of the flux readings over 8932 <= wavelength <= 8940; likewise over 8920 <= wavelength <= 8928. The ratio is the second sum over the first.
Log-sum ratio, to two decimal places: 1.00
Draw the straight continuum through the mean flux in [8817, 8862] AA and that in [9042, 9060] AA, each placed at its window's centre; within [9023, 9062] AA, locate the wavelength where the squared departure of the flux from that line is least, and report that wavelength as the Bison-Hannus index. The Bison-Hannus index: 9028.05 AA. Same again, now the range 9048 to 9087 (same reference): 9057.20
